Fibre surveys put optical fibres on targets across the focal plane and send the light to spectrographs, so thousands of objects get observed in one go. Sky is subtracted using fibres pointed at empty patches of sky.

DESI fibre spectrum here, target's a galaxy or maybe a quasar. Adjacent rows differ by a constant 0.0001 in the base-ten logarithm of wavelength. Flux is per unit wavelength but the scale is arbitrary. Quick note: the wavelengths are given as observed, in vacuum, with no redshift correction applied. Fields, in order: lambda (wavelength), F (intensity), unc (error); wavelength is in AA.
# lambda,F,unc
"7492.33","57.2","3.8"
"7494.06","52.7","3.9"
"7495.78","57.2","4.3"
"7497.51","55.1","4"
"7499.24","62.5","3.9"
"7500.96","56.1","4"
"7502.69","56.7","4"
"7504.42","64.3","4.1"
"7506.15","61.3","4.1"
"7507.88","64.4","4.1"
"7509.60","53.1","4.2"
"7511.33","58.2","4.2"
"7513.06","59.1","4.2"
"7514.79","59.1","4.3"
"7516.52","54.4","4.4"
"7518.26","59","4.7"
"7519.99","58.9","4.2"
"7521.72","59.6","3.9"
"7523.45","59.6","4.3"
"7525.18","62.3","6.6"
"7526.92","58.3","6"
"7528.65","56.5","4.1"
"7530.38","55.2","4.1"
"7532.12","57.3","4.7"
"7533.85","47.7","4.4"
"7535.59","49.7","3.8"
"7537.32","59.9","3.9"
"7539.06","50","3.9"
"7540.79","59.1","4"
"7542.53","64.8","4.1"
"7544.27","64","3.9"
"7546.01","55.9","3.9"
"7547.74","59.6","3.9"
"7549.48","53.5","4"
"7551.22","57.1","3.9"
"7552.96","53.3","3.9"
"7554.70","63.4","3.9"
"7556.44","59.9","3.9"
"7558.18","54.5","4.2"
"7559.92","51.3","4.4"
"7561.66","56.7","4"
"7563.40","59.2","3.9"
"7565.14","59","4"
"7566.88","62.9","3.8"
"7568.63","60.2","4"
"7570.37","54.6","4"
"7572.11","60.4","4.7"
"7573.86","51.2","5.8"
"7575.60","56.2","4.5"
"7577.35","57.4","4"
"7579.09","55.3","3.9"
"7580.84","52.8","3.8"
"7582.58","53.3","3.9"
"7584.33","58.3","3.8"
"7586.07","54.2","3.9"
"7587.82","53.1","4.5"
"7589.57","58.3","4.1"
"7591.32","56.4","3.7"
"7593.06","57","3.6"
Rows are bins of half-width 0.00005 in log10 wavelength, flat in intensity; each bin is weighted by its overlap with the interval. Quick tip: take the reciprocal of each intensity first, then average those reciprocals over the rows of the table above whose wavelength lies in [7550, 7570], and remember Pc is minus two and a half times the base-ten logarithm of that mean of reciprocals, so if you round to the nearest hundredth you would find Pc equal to 4.40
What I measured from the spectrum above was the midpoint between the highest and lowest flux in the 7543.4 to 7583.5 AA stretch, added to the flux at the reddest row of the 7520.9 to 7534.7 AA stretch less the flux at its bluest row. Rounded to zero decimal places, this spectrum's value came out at 46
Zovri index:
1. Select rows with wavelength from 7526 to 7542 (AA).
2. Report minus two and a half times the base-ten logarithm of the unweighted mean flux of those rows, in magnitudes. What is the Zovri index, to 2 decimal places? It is -4.35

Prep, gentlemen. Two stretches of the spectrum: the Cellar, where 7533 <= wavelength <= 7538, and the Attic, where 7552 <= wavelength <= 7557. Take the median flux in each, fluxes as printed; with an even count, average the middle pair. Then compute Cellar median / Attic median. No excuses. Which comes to 0.83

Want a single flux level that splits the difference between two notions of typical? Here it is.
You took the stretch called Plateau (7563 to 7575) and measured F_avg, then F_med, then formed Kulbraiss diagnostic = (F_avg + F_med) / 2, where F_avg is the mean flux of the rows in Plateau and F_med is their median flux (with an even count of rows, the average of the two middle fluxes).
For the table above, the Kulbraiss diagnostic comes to 58.7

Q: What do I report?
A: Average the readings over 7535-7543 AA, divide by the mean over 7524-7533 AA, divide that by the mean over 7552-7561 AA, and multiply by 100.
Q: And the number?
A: 1.73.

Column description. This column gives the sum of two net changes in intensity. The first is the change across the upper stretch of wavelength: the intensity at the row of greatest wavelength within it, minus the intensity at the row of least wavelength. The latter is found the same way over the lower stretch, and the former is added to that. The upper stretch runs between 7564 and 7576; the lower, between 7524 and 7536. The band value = -15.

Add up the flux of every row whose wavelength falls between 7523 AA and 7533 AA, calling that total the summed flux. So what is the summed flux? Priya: 349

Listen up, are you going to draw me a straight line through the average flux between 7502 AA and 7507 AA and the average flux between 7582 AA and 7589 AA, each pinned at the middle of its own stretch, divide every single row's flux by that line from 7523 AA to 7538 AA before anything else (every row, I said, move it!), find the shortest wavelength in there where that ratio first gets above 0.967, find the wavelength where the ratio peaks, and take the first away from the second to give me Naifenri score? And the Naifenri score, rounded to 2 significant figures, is 1.7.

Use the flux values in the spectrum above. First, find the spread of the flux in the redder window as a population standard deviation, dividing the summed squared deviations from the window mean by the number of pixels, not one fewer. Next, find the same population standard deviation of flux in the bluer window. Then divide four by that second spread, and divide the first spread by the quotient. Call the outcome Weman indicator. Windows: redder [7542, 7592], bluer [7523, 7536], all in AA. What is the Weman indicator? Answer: 4.3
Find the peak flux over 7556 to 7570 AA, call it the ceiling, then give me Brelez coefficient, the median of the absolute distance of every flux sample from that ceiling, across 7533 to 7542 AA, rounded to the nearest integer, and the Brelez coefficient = 13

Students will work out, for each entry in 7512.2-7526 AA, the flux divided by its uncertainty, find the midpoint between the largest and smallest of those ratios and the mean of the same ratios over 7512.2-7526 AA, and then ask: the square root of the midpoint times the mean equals 12.8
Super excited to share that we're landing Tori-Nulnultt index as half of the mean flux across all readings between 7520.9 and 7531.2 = 29.3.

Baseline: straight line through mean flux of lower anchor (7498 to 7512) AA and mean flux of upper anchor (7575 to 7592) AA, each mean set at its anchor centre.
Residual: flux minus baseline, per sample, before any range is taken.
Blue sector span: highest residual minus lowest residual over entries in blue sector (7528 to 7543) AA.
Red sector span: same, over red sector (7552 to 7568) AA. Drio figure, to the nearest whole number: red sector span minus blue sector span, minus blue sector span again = -23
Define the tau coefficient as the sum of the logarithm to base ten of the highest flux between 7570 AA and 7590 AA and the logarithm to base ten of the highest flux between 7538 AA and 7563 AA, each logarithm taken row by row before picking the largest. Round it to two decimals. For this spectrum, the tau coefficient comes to 3.59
